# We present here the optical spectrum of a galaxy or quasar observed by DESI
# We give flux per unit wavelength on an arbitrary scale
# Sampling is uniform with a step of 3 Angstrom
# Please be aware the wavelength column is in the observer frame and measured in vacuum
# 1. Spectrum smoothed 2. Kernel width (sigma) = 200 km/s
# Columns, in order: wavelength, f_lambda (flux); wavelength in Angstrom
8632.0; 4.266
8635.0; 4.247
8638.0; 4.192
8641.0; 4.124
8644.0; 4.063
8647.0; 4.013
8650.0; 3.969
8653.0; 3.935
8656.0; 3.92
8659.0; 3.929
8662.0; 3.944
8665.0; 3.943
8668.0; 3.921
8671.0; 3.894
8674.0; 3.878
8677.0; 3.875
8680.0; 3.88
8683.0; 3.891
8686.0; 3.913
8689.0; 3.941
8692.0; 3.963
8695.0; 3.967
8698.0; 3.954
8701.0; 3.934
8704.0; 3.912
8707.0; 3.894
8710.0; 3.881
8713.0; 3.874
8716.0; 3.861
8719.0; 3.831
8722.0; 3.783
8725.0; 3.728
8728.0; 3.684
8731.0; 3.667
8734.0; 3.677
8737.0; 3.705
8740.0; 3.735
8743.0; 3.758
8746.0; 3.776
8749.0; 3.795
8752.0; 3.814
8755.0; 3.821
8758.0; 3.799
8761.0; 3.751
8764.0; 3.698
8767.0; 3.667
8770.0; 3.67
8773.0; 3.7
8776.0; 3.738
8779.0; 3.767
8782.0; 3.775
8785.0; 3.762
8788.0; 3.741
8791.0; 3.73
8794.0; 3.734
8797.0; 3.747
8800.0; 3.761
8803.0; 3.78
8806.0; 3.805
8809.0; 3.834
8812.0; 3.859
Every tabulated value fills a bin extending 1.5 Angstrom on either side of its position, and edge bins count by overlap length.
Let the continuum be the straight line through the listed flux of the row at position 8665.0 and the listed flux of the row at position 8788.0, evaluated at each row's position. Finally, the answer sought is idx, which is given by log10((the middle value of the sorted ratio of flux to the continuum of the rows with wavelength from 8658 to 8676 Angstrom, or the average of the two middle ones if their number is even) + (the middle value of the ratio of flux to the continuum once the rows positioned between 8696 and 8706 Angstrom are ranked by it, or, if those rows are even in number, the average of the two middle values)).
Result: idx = 0.303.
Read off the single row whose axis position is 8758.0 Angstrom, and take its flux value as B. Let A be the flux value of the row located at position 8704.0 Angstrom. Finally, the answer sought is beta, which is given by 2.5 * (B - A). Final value -0.28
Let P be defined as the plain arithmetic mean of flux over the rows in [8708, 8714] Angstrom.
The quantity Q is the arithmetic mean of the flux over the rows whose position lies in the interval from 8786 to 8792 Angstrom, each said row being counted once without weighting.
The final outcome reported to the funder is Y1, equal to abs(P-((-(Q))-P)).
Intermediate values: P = 3.88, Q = 3.74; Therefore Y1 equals 11.5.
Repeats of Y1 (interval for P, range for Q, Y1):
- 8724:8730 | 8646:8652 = 11.4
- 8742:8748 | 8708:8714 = 11.4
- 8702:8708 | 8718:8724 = 11.6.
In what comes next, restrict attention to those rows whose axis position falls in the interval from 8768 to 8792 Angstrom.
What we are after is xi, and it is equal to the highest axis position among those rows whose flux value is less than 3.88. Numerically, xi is 8791.0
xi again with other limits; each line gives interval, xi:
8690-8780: 8779.0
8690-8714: 8713.0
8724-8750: 8749.0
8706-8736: 8734.0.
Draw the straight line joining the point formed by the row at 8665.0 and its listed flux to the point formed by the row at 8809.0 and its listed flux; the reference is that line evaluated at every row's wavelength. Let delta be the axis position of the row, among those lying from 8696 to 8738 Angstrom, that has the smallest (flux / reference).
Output 8731.0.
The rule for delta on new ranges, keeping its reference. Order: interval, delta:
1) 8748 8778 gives 8767.0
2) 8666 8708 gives 8677.0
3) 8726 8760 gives 8731.0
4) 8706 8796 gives 8731.0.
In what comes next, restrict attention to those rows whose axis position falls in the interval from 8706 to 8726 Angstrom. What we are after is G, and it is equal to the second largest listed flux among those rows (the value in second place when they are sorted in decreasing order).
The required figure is 3.881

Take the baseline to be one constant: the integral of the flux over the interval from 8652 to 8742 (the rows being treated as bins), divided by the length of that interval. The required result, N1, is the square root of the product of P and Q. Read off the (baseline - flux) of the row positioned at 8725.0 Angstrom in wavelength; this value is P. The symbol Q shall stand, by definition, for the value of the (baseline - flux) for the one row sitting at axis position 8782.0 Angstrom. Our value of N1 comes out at 0.11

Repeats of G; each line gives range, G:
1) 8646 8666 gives 3.969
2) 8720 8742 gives 3.735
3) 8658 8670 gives 3.943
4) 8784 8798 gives 3.747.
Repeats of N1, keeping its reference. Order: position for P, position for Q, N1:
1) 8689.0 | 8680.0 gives 0.04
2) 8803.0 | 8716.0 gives 0.01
